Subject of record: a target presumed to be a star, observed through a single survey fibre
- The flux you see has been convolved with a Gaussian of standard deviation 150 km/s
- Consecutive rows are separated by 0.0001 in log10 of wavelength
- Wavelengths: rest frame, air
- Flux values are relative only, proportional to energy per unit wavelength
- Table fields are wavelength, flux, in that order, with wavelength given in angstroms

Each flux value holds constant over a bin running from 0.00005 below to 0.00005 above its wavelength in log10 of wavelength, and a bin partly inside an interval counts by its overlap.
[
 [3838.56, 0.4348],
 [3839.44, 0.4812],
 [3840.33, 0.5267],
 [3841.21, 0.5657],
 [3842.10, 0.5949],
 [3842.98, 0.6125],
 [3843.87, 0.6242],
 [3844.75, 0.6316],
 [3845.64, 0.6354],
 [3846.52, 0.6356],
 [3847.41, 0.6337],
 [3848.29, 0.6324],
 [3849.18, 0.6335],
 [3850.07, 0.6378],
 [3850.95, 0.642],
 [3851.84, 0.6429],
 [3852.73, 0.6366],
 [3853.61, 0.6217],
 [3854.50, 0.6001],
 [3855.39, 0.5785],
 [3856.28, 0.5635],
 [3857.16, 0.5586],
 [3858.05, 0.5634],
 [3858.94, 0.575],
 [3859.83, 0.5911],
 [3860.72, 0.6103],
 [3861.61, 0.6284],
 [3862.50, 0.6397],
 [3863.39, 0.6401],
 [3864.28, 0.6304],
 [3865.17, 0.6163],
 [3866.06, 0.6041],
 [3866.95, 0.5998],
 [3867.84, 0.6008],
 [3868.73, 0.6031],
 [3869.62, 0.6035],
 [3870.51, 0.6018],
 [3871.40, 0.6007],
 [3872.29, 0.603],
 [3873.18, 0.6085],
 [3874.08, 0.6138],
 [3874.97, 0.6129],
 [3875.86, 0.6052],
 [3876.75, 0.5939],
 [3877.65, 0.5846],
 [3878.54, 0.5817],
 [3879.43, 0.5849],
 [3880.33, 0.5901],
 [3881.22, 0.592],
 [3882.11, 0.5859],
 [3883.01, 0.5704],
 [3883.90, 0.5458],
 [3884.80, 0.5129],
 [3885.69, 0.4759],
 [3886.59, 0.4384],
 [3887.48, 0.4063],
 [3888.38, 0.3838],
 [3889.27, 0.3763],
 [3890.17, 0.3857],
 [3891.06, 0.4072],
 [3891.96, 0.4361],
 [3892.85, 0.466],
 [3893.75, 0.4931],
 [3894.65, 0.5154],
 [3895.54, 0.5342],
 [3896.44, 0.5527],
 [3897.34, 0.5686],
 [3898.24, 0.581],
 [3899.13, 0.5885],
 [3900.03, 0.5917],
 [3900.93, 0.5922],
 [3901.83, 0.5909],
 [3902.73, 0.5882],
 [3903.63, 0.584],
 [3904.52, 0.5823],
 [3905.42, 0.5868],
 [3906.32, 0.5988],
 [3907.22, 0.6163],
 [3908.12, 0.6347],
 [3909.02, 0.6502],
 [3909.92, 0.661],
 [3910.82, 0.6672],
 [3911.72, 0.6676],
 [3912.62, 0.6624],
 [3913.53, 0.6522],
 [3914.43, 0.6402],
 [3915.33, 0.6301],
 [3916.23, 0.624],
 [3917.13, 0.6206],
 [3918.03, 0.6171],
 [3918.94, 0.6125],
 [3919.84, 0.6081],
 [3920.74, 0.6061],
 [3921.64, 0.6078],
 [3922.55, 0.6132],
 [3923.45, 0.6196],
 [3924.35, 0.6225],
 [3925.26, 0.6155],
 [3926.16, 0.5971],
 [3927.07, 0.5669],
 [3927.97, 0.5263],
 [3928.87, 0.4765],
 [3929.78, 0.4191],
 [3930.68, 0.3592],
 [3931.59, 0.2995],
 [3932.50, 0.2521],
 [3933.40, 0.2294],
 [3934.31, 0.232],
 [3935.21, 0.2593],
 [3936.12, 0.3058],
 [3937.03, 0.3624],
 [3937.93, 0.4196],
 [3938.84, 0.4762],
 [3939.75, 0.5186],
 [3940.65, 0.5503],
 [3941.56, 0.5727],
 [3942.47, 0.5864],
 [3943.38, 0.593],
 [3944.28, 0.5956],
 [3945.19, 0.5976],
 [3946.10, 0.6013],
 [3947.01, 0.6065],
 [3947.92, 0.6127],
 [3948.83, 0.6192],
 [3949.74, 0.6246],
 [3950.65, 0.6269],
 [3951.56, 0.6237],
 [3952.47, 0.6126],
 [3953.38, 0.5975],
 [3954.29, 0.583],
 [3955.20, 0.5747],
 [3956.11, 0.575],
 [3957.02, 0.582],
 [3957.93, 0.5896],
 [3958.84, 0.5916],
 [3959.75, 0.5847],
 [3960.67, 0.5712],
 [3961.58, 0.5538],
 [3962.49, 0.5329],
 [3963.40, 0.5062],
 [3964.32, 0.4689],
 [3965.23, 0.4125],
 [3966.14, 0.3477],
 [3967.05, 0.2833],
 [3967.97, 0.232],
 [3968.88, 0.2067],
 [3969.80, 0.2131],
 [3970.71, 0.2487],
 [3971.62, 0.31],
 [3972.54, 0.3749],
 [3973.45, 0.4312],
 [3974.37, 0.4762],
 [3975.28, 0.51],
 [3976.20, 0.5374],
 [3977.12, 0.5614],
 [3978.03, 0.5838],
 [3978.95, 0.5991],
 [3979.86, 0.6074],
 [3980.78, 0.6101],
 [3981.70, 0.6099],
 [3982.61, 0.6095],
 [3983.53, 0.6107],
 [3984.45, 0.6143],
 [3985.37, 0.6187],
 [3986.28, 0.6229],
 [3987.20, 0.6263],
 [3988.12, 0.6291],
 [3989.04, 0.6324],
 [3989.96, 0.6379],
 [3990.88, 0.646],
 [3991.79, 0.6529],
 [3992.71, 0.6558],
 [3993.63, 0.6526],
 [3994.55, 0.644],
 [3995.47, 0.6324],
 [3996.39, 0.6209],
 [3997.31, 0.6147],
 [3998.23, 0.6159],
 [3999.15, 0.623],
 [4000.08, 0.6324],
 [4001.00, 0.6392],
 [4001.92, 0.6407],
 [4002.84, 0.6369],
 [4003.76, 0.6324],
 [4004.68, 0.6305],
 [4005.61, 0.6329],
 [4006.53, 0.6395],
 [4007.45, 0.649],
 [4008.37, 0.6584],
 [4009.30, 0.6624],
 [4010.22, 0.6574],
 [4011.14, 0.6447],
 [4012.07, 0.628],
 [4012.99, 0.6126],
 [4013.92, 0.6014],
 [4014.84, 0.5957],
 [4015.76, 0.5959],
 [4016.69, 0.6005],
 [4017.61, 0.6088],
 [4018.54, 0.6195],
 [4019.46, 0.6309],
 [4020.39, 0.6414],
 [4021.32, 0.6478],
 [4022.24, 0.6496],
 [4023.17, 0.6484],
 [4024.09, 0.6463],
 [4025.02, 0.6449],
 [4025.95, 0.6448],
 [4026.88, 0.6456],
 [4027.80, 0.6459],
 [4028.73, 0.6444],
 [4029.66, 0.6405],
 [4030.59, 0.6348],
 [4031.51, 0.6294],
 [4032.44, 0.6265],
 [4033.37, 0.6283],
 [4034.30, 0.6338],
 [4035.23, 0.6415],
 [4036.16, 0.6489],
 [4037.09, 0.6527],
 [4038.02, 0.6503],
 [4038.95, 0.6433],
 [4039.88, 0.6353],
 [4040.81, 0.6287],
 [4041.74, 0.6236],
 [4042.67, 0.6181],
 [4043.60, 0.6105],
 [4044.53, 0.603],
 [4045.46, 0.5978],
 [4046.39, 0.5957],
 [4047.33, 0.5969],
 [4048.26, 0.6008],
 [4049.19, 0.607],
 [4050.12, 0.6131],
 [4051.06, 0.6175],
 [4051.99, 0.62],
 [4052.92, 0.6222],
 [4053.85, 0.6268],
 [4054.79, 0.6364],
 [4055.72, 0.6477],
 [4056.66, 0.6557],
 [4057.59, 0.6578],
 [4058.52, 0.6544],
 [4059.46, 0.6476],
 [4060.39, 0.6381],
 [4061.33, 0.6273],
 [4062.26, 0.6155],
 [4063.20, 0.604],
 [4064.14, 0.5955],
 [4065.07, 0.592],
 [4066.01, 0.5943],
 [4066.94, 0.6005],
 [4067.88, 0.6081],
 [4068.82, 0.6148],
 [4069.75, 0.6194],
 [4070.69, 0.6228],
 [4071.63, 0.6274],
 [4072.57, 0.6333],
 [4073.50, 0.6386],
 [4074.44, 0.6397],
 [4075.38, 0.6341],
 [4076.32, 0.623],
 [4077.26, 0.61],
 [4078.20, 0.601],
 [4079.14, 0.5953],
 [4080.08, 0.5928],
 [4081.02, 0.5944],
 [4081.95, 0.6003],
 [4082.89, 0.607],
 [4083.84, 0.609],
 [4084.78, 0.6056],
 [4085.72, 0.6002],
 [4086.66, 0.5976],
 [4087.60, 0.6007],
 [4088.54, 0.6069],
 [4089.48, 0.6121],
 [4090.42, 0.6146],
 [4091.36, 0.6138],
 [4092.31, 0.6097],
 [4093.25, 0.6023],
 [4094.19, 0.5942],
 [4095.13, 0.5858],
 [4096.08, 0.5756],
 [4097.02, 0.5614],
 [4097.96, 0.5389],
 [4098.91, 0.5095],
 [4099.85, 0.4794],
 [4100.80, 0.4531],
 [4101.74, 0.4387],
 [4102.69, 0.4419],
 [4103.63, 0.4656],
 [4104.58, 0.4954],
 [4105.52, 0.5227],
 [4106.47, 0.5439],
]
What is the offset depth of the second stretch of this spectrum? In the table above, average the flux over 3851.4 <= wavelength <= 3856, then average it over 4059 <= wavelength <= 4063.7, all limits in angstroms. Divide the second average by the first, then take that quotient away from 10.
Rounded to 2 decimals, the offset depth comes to 8.98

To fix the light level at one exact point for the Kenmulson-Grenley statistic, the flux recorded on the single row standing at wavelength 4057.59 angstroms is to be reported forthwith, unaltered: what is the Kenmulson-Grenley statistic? 0.6578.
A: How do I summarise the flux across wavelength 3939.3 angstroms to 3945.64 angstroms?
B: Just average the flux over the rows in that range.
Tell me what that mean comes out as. 0.57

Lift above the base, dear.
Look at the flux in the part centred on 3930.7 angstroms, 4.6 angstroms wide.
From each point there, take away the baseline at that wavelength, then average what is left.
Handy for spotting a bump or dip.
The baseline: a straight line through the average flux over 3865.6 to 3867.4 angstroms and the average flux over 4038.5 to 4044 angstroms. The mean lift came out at -0.25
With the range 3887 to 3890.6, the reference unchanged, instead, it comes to -0.22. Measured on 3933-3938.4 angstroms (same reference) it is -0.31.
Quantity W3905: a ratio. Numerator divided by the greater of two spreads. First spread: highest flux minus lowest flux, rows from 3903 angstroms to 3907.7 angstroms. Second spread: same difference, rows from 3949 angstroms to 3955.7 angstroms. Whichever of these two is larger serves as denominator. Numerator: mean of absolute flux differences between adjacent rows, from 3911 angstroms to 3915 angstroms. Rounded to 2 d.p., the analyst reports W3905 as 0.17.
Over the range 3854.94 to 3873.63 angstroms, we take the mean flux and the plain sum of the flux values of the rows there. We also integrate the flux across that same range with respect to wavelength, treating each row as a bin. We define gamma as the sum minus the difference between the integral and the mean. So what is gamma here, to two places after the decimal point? 1.99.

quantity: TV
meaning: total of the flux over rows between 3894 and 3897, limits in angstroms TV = 1.6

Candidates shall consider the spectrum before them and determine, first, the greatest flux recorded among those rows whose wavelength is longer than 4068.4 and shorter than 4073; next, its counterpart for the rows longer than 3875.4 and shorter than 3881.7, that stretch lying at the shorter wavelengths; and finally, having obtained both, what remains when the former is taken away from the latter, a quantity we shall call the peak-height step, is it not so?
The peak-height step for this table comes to -0.03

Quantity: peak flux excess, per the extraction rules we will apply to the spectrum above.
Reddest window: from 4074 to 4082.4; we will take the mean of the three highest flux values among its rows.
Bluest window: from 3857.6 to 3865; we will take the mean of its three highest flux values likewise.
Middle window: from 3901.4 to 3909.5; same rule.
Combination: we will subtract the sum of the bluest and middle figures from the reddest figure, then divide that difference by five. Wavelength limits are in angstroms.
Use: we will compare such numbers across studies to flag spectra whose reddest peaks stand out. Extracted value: -0.128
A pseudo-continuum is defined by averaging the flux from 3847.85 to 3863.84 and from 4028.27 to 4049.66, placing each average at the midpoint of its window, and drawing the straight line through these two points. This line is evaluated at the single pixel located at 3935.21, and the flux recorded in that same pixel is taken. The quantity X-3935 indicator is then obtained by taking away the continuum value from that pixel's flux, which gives -0.36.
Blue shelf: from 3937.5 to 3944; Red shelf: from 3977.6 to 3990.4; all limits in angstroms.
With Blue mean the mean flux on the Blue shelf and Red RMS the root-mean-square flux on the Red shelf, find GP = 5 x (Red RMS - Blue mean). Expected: 0.4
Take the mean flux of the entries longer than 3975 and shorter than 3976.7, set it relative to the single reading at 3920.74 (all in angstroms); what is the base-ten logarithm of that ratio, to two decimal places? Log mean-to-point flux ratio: -0.06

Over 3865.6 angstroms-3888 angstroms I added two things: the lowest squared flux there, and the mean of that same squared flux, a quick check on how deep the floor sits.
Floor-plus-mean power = 0.5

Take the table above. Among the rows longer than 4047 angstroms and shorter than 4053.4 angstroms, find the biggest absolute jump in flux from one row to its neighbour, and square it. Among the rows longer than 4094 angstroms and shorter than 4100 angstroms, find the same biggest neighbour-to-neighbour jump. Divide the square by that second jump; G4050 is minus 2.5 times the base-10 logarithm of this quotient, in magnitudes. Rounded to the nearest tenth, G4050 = 7.2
